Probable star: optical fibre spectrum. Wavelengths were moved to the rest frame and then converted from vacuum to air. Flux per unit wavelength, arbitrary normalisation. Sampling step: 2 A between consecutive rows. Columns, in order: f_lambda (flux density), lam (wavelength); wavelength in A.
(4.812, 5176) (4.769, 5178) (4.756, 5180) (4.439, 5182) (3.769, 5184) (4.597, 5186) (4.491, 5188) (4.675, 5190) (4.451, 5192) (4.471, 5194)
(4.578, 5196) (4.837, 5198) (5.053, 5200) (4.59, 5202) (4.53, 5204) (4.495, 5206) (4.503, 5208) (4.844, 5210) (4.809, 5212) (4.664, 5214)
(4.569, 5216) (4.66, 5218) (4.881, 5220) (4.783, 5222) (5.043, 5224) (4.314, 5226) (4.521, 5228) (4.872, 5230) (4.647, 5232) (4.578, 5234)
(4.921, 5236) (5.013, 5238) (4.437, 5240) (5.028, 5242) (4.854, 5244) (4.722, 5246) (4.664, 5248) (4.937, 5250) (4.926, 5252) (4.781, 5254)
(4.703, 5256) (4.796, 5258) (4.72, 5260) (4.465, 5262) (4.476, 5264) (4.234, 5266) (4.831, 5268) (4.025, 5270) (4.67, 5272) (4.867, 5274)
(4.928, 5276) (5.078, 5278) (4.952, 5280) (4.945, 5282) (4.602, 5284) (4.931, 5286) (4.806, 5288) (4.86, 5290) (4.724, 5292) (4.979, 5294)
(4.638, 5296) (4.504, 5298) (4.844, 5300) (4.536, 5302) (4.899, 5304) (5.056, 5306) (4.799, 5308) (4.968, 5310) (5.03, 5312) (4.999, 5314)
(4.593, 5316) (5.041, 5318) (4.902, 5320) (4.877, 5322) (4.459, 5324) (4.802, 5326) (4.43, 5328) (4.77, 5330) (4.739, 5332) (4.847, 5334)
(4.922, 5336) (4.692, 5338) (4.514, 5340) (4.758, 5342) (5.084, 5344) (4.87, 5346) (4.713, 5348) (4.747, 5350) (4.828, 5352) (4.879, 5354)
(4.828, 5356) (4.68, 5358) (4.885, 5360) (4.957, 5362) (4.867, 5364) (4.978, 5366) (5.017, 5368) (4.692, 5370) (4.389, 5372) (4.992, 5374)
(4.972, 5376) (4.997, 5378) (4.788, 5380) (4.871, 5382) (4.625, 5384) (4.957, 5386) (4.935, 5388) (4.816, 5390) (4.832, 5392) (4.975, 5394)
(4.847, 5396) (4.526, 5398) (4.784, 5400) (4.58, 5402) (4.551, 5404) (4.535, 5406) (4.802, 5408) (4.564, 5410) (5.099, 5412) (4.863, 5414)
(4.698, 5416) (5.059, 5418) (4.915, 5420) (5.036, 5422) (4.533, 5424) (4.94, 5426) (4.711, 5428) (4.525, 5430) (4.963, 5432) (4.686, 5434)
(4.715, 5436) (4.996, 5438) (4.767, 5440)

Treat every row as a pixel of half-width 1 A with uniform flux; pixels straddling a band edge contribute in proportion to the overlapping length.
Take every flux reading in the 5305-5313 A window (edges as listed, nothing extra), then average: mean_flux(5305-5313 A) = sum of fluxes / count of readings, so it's 4.96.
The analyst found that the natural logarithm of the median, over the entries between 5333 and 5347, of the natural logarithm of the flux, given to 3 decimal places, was 0.456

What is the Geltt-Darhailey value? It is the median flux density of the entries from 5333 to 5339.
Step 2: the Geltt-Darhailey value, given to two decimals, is 4.85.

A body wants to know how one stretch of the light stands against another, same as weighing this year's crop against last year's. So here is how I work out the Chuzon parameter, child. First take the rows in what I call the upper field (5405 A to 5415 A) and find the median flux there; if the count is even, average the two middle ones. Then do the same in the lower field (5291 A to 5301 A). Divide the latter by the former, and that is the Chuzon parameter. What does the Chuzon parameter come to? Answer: 0.98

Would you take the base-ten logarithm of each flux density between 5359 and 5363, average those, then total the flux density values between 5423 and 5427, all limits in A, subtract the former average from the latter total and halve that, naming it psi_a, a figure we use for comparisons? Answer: 4.39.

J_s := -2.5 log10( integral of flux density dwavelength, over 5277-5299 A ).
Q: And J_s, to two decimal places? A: -5.06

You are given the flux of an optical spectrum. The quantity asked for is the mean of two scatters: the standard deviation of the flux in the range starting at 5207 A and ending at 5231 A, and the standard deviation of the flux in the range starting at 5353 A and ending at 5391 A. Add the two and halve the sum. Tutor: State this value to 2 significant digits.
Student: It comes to 0.18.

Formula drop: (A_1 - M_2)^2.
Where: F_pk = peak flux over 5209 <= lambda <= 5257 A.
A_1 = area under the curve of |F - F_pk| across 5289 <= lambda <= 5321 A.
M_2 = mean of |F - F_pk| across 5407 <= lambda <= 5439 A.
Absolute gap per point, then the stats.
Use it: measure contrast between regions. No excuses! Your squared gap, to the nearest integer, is 42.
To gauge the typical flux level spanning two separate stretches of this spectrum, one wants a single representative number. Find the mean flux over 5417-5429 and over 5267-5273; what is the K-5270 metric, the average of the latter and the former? 4.69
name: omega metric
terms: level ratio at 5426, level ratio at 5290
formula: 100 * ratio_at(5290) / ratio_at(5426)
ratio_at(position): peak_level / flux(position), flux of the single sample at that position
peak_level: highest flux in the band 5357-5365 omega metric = 102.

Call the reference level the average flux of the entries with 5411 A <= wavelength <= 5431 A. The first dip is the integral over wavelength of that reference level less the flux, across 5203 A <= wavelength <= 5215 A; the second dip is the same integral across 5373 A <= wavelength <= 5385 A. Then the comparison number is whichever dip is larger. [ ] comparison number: 2.4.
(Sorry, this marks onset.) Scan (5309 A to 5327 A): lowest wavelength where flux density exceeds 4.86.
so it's 5310 A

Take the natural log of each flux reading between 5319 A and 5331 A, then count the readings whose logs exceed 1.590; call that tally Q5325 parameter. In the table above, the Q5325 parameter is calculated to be 0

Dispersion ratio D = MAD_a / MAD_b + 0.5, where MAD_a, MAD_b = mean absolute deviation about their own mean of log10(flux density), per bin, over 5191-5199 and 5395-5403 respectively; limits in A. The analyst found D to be 1.5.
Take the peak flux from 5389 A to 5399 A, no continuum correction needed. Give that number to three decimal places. 4.975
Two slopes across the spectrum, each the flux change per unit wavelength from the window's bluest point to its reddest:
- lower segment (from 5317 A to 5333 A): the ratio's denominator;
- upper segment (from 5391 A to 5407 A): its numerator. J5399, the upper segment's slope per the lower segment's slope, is 1.0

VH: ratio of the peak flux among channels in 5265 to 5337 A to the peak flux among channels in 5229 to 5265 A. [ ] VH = 1.01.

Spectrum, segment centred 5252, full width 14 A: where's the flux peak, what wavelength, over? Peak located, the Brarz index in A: 5250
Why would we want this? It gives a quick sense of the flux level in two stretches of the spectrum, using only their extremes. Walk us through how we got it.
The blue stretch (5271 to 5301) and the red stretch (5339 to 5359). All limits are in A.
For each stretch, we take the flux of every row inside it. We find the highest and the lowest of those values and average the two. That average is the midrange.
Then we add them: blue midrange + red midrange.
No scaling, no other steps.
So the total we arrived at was 9.59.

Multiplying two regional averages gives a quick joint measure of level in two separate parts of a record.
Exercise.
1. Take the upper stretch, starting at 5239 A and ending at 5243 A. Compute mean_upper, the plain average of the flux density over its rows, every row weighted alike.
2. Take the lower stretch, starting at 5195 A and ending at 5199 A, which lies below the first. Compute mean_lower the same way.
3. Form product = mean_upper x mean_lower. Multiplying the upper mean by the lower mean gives 22.3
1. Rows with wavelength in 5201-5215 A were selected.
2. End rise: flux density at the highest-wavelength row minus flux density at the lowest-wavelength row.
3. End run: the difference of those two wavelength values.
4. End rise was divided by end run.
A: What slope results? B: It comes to 0.01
